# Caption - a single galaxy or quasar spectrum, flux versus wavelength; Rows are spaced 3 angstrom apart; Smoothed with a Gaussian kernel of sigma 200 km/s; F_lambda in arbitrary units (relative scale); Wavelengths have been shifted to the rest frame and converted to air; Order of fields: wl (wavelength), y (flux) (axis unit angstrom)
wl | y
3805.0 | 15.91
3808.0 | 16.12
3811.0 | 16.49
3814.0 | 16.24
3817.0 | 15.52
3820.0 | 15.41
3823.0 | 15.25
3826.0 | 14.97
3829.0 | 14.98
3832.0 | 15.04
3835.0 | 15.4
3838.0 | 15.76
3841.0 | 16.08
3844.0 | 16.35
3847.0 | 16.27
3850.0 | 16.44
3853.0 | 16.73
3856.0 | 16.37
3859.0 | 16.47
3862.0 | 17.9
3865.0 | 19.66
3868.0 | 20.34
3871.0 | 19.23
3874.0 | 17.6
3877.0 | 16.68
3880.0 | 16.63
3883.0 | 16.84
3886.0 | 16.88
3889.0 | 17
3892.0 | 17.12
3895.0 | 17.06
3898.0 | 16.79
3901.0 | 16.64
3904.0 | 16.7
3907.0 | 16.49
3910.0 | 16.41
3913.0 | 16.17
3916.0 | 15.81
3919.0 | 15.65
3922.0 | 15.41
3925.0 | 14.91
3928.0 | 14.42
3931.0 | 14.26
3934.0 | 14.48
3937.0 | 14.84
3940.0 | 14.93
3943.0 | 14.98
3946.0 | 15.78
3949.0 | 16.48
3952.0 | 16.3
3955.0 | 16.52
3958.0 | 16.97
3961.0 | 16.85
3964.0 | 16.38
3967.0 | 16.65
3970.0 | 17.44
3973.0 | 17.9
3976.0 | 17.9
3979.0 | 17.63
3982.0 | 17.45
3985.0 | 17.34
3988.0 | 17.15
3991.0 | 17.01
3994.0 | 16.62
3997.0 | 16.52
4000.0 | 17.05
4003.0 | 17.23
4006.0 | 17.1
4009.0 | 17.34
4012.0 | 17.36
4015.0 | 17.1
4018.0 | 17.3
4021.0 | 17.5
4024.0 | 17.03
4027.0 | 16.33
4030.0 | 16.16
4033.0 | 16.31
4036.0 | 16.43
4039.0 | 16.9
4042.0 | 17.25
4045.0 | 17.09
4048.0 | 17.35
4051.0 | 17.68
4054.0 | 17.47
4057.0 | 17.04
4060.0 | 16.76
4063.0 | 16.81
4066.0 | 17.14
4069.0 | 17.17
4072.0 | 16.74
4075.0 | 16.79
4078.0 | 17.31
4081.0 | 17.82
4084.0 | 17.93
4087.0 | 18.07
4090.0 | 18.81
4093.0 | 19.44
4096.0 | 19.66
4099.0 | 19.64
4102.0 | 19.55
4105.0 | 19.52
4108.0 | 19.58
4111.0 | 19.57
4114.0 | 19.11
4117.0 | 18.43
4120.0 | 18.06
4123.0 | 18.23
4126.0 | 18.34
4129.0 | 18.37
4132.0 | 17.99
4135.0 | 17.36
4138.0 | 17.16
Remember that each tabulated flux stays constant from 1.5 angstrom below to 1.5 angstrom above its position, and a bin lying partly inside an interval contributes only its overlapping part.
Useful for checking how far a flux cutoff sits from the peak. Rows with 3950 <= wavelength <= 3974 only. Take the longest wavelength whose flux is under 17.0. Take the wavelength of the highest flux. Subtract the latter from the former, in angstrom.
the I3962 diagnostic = -6 angstrom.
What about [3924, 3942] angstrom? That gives 0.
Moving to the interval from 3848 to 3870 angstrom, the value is -9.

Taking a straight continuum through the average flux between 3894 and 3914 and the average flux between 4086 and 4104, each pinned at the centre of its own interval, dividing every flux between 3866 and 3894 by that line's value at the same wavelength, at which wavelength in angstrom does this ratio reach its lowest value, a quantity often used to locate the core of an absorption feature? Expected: 3880.0 angstrom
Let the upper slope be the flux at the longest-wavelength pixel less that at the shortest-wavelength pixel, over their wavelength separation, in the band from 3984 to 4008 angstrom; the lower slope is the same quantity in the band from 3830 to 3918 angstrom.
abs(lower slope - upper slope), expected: 0.021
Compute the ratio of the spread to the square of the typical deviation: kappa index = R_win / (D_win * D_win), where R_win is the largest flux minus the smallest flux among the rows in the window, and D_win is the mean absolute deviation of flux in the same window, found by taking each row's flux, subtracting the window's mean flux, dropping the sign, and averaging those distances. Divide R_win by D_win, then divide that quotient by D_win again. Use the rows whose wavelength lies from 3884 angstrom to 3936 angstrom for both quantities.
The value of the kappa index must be 4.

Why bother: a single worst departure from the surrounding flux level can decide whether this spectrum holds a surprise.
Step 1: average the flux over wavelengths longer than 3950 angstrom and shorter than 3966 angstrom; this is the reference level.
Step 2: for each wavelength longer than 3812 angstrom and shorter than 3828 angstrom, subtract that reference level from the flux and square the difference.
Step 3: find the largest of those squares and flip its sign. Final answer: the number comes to -2.7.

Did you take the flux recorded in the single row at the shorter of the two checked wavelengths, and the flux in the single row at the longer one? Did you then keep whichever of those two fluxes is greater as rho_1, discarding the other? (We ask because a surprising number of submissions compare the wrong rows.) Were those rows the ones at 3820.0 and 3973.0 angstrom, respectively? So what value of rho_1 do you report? 17.9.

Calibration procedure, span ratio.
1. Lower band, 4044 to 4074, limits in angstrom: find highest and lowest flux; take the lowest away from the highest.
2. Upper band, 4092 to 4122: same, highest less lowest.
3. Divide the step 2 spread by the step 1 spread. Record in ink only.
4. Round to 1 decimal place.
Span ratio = 1.7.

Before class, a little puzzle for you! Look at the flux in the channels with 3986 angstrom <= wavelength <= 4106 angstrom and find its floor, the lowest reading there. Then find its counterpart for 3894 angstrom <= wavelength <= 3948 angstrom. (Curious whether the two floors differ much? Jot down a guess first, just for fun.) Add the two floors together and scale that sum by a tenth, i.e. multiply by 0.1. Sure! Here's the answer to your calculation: 3.04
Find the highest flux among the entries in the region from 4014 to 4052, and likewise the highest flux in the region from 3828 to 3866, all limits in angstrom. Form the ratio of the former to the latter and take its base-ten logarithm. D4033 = -0.046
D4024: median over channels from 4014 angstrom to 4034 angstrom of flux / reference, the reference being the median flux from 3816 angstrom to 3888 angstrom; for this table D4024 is 1.04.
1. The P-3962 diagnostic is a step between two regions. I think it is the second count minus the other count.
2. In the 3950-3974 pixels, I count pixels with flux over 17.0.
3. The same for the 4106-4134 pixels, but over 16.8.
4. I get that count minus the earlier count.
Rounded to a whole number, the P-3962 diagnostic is 7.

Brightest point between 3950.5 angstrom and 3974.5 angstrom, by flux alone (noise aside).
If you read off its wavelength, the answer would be 3973.0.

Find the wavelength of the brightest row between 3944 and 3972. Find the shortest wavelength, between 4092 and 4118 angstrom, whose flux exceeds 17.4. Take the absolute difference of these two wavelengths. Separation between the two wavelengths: 123 angstrom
